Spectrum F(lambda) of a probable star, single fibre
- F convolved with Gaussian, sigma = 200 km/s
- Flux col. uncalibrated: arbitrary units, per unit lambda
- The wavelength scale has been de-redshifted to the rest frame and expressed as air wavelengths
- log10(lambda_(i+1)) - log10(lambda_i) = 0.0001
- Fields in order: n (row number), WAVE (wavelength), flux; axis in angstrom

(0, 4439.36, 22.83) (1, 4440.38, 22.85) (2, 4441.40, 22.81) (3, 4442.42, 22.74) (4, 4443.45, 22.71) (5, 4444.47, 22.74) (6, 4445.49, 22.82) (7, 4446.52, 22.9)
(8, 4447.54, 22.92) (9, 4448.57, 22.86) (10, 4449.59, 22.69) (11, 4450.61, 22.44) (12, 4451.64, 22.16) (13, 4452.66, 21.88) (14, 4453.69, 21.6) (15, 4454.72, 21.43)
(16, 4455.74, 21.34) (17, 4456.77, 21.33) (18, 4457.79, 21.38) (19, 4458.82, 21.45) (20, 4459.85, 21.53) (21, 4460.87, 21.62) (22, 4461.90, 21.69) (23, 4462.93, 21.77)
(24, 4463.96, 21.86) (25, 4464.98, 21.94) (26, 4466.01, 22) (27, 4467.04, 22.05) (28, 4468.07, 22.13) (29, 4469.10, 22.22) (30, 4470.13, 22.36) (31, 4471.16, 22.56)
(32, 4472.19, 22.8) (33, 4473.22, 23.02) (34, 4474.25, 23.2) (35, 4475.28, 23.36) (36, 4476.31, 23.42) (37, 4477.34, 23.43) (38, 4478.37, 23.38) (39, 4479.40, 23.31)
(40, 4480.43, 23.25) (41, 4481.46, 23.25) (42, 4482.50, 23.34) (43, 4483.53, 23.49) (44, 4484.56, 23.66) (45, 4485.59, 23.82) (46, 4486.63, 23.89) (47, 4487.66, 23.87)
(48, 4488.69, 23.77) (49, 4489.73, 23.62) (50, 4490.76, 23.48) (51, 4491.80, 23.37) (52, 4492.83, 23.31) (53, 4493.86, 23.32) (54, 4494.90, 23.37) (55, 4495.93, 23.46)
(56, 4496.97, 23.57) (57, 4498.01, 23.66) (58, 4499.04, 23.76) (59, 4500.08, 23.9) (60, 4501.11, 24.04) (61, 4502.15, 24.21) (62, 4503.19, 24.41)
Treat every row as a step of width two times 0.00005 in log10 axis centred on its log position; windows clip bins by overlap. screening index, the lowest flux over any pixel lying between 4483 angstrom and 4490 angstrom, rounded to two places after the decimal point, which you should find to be 23.49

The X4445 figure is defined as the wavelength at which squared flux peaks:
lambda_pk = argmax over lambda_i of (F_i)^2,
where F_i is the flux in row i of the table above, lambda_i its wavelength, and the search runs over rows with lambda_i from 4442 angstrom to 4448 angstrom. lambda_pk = 4447.54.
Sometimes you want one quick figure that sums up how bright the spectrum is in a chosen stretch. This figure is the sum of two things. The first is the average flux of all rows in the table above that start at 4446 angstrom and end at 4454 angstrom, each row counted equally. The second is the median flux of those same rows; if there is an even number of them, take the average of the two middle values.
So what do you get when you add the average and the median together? 45.0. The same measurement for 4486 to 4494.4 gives 47.1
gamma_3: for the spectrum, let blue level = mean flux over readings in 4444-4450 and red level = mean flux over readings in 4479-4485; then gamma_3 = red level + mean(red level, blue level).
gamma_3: 46.5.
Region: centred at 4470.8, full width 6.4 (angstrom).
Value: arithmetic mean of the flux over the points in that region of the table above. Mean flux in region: 22.5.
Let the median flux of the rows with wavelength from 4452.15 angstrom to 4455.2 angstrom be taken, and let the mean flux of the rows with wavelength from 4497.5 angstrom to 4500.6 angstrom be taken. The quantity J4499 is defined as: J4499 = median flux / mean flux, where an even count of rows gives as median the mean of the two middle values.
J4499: 0.91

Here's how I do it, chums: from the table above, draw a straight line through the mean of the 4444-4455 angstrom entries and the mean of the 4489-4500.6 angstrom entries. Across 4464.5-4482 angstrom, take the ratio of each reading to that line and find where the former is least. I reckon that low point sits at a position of 4464.98 angstrom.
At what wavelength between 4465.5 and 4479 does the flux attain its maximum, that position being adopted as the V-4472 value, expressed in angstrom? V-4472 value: 4477.34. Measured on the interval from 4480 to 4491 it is 4486.63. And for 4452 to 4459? 4452.66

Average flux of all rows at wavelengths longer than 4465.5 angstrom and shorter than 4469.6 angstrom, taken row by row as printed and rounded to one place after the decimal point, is 22.1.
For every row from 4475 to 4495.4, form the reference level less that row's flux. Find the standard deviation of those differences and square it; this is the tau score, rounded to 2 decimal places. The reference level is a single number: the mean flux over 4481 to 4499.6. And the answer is 0.04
